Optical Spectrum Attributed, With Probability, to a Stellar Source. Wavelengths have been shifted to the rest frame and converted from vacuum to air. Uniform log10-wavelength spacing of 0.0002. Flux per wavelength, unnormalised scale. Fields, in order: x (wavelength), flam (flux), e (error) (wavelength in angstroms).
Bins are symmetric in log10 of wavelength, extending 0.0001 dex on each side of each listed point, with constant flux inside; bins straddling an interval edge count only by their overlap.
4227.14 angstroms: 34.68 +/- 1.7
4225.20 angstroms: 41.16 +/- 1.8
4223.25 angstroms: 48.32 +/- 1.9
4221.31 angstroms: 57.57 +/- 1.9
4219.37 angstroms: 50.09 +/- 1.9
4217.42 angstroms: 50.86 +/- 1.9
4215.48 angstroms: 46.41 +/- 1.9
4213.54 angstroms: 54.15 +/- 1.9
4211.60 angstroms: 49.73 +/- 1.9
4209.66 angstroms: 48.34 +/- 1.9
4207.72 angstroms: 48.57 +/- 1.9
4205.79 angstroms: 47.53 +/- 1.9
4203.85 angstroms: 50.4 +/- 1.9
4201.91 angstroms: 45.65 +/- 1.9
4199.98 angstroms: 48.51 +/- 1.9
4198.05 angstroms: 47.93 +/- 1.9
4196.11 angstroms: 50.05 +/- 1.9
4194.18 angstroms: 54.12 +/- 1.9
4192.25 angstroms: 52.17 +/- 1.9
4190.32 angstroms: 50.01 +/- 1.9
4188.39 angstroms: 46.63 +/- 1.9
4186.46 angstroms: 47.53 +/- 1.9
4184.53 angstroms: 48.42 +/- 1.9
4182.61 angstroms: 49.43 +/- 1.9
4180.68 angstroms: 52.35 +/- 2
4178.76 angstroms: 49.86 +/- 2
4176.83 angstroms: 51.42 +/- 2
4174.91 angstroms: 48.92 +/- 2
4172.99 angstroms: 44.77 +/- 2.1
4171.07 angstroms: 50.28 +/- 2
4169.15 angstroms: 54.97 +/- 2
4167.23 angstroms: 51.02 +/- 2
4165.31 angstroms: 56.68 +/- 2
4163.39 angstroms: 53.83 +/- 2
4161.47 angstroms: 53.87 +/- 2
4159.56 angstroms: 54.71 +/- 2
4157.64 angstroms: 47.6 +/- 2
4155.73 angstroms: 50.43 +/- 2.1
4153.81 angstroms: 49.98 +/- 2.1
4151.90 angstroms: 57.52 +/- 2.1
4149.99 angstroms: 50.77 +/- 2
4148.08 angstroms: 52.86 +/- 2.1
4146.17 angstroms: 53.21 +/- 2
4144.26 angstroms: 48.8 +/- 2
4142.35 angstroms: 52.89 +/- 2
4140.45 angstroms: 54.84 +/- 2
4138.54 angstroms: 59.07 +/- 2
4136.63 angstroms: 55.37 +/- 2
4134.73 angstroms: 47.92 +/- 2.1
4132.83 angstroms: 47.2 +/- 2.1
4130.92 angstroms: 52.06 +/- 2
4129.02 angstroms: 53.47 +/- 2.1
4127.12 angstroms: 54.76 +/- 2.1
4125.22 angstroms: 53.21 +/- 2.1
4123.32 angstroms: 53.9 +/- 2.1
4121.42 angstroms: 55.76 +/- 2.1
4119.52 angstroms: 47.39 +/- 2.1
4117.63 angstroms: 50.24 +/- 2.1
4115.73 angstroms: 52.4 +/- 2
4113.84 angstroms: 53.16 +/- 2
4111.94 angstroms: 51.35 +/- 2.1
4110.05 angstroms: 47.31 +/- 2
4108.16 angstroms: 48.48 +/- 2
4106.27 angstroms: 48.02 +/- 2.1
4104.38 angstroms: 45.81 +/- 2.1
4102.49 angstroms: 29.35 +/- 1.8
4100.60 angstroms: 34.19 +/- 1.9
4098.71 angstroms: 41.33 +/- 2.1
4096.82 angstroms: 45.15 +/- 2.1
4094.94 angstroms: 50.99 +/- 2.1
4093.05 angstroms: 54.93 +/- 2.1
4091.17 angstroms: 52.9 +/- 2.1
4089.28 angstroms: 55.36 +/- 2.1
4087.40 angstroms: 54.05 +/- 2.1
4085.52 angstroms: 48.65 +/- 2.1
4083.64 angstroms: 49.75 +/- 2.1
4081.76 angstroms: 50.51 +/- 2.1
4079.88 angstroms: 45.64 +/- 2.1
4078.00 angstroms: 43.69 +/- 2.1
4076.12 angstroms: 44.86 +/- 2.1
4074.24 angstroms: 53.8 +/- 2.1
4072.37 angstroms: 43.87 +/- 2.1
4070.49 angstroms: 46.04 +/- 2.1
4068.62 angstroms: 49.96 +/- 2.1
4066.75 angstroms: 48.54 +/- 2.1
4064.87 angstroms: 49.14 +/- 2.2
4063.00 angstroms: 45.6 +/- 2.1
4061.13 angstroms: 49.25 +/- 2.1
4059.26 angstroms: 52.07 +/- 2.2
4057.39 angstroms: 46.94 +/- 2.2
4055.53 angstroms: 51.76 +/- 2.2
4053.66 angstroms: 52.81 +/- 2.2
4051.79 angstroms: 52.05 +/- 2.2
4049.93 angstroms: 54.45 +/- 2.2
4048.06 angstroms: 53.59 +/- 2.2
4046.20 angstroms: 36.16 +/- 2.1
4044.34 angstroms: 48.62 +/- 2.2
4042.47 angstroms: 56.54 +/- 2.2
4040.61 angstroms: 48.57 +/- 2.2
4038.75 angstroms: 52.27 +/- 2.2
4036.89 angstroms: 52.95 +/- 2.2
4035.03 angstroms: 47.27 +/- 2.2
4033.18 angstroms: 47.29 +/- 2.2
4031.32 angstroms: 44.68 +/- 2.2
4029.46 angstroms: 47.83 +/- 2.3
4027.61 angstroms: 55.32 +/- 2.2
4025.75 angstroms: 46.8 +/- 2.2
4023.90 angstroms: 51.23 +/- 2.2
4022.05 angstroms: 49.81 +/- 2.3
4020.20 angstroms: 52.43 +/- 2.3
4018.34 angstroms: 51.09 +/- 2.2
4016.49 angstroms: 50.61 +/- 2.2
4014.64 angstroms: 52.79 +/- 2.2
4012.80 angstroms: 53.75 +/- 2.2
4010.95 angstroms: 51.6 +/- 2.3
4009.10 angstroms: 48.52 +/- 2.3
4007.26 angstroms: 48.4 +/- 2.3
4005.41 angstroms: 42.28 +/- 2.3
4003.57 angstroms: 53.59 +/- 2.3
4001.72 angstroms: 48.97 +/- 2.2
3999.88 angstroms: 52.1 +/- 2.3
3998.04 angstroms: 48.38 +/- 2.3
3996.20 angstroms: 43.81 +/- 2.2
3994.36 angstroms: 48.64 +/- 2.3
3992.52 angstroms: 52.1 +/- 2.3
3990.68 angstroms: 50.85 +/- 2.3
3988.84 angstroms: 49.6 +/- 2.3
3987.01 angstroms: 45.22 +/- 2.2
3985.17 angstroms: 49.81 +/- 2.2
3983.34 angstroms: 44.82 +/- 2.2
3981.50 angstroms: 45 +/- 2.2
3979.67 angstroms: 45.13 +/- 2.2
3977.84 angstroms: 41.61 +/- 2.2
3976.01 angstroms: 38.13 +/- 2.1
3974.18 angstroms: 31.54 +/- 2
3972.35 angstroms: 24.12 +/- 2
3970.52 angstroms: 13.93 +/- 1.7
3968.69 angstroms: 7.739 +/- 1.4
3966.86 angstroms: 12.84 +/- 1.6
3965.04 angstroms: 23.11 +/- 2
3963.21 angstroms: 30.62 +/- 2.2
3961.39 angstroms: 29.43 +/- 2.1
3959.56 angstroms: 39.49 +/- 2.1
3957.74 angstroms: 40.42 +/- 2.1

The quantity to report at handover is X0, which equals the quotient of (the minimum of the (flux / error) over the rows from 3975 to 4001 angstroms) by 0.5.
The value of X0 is 36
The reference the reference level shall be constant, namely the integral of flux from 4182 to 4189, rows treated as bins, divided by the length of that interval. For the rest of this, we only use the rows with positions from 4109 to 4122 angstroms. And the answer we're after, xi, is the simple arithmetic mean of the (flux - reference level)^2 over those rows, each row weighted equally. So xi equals 18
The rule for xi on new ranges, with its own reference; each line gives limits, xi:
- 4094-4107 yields 87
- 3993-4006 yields 14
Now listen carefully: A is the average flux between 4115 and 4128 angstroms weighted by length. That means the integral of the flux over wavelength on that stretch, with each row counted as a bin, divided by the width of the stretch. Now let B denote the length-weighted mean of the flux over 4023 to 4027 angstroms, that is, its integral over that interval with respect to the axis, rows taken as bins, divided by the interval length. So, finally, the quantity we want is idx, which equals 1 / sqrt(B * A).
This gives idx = 0.0196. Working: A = 53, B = 49.5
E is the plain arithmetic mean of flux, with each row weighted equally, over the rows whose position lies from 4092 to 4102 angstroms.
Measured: 45.3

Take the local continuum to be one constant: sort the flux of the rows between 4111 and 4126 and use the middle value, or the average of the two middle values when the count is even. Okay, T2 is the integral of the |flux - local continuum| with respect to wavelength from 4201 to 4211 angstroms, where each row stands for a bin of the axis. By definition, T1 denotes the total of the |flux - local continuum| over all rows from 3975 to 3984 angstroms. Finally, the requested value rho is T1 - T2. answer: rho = 3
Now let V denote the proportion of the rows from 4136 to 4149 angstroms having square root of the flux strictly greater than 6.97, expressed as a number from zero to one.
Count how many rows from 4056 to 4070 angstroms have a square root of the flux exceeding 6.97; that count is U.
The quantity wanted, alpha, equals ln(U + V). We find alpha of 1.61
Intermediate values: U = 4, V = 1.0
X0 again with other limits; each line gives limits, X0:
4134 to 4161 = 46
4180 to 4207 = 48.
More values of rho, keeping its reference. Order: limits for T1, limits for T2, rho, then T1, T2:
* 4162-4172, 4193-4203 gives -28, 11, 40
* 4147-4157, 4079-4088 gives -21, 12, 33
